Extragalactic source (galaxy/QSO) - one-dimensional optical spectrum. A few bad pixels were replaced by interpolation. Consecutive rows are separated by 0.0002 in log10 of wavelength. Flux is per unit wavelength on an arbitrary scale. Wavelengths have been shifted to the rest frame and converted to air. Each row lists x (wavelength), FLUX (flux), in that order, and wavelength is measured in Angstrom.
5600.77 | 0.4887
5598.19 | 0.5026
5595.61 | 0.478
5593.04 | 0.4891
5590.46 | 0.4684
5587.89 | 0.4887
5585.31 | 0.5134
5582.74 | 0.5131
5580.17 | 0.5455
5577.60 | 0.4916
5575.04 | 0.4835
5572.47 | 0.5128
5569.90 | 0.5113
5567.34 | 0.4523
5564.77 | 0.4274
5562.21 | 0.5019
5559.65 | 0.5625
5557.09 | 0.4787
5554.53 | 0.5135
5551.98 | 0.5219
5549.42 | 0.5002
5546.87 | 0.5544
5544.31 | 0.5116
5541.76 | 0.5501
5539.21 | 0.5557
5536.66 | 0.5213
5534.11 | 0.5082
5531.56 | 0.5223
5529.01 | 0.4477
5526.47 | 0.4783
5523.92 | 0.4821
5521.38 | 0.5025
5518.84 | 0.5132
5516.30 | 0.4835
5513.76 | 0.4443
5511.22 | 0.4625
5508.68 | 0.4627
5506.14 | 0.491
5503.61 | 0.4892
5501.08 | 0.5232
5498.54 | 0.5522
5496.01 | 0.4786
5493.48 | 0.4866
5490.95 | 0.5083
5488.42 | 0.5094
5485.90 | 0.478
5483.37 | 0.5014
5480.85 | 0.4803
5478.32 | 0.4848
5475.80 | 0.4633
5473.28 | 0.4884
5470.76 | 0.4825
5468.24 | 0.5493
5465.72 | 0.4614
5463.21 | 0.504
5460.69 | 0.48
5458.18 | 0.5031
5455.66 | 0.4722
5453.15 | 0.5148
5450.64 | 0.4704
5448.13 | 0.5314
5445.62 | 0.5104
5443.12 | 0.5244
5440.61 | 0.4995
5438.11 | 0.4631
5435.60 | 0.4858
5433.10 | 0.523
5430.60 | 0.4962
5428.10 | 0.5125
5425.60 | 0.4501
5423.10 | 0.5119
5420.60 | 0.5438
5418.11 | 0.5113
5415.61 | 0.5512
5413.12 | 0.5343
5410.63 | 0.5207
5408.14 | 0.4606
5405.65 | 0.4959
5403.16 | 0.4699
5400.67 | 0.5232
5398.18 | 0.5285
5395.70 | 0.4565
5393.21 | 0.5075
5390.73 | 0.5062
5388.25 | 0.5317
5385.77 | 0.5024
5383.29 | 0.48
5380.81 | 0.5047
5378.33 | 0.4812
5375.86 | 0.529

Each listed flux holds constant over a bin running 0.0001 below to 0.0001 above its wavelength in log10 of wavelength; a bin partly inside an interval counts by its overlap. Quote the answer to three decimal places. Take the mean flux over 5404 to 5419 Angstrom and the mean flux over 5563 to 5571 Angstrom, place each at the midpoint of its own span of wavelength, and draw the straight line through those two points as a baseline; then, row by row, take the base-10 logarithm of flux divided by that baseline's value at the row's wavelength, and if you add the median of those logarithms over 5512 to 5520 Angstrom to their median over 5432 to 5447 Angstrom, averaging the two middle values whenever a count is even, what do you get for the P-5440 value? 0.006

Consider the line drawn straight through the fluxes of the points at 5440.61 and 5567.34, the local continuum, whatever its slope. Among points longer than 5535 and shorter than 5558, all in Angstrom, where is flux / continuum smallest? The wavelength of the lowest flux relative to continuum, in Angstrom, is 5557.09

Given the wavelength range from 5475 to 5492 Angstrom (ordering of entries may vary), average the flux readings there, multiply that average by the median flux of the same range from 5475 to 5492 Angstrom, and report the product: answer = 0.237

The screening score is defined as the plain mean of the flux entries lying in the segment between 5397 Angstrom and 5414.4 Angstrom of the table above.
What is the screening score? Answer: 0.505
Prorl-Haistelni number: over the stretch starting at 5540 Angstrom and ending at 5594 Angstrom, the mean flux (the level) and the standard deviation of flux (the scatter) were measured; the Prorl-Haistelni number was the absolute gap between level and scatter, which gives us 0.472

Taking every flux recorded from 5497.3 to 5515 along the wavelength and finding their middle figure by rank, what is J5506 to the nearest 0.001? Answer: 0.489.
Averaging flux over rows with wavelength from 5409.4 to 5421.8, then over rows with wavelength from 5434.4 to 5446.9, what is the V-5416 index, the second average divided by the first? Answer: 0.93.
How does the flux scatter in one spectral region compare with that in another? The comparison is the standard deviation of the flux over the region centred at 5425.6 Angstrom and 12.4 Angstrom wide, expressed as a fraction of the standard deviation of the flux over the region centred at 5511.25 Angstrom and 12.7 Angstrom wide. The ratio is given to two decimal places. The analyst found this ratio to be 1.84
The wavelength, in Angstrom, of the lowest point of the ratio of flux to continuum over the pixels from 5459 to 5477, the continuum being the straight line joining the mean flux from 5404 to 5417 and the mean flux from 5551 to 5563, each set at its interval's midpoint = 5465.72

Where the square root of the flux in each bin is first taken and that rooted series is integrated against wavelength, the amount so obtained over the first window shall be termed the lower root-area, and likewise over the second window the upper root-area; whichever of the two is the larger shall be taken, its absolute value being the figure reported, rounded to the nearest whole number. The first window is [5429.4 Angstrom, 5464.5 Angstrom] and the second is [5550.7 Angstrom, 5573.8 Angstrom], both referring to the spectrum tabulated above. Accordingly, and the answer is 25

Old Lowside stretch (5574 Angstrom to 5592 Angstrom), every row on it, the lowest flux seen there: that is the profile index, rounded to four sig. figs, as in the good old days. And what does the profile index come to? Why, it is 0.4684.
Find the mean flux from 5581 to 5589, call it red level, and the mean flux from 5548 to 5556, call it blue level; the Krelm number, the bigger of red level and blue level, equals 0.512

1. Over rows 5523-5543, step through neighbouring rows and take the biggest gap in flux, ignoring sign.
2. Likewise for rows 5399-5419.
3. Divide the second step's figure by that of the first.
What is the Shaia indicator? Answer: 0.8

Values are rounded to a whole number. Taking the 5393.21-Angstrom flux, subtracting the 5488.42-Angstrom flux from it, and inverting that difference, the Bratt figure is -526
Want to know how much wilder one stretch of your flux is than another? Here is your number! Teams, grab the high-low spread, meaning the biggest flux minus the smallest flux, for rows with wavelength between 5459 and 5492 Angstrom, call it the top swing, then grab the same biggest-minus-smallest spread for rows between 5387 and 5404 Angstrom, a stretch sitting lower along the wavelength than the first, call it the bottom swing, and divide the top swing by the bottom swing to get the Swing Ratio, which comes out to 1.17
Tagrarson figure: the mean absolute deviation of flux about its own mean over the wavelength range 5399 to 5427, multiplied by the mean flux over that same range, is 0.014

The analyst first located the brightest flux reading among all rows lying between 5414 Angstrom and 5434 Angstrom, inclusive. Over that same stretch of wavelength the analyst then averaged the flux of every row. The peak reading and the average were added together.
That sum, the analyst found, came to 1.064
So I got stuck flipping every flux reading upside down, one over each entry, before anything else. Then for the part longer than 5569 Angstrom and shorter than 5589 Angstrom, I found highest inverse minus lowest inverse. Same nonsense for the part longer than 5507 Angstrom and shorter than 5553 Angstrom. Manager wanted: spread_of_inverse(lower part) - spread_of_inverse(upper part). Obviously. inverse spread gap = 0.22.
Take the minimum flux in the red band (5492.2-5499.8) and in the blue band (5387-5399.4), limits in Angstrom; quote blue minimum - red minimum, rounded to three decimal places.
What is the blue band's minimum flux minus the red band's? -0.022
